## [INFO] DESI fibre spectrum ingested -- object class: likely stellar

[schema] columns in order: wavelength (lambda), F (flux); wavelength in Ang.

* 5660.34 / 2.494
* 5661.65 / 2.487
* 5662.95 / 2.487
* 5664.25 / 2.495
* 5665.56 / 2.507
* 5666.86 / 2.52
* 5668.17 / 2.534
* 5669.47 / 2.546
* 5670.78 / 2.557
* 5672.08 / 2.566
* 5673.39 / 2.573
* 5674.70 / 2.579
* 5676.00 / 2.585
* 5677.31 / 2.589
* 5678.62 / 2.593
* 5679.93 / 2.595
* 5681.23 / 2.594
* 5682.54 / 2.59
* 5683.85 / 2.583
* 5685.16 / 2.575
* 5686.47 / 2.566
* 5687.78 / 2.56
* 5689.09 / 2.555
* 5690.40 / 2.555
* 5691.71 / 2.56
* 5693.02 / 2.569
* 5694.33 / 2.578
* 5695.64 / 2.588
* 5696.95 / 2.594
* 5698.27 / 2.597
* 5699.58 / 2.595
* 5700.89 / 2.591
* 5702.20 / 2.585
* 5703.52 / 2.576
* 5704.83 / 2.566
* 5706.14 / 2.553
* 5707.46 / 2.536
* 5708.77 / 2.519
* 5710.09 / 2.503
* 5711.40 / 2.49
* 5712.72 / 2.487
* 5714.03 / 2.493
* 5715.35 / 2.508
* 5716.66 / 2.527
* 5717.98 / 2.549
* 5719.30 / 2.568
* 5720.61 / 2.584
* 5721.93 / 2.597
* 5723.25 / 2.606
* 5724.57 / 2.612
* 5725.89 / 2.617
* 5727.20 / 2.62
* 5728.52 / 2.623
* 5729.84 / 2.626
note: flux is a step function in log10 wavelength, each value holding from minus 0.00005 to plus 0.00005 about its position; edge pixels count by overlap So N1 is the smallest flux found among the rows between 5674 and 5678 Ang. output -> 2.579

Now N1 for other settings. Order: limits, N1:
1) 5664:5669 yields 2.495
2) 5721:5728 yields 2.597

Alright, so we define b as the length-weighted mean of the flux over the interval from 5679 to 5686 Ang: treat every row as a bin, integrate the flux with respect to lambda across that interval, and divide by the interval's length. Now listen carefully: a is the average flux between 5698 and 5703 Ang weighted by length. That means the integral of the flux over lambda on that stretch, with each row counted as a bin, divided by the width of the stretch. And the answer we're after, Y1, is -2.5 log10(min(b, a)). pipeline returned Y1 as -1.032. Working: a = 2.59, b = 2.59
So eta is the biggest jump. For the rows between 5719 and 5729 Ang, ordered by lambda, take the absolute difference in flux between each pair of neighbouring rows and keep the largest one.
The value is 0.016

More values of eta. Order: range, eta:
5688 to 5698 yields 0.010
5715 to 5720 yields 0.022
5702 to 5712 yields 0.017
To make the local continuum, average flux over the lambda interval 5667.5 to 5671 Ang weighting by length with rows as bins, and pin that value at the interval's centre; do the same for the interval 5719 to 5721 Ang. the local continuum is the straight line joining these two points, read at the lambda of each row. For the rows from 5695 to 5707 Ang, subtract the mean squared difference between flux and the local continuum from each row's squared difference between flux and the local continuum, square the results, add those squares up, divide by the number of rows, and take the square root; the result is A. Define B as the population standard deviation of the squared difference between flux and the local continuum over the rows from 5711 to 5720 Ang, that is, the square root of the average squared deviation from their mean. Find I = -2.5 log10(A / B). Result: 2.5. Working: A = 0.0003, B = 0.0031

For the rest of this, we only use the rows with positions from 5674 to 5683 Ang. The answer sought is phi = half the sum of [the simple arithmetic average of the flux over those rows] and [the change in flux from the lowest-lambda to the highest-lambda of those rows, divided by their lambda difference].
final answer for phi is 1.30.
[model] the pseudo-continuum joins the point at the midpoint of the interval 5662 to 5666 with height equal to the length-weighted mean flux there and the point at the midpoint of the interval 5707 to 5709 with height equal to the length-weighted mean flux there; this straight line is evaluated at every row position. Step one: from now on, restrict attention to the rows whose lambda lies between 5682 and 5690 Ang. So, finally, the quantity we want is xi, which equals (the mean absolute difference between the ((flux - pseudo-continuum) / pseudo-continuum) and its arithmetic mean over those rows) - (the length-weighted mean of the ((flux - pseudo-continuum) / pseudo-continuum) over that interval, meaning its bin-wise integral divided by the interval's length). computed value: -0.017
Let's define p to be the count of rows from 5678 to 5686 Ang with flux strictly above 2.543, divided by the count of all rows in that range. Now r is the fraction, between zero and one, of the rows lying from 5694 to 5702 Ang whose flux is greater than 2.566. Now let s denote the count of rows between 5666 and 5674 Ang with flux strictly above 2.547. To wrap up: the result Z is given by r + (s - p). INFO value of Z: 3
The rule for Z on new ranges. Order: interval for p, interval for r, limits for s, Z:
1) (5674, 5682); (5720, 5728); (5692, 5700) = 6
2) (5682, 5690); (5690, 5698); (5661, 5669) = 0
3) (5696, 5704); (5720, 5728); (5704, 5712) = 2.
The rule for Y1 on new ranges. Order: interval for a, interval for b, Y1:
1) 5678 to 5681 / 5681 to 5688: -1.027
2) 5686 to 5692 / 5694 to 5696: -1.020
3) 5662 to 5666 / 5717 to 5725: -0.993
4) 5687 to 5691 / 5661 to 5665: -0.991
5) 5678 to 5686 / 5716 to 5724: -1.026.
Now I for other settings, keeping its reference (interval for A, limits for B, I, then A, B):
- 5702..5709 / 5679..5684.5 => -1.1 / 0.0011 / 0.0004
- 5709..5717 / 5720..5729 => -1.9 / 0.0018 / 0.0003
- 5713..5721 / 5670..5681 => -1.6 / 0.0028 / 0.0006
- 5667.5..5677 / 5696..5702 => -1.2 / 0.0005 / 0.0002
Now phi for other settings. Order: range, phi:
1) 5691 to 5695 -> 1.29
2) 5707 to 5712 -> 1.25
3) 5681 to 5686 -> 1.29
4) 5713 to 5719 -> 1.27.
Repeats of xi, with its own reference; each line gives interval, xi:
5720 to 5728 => -0.020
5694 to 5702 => -0.024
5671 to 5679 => -0.027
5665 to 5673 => -0.009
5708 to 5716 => 0.019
